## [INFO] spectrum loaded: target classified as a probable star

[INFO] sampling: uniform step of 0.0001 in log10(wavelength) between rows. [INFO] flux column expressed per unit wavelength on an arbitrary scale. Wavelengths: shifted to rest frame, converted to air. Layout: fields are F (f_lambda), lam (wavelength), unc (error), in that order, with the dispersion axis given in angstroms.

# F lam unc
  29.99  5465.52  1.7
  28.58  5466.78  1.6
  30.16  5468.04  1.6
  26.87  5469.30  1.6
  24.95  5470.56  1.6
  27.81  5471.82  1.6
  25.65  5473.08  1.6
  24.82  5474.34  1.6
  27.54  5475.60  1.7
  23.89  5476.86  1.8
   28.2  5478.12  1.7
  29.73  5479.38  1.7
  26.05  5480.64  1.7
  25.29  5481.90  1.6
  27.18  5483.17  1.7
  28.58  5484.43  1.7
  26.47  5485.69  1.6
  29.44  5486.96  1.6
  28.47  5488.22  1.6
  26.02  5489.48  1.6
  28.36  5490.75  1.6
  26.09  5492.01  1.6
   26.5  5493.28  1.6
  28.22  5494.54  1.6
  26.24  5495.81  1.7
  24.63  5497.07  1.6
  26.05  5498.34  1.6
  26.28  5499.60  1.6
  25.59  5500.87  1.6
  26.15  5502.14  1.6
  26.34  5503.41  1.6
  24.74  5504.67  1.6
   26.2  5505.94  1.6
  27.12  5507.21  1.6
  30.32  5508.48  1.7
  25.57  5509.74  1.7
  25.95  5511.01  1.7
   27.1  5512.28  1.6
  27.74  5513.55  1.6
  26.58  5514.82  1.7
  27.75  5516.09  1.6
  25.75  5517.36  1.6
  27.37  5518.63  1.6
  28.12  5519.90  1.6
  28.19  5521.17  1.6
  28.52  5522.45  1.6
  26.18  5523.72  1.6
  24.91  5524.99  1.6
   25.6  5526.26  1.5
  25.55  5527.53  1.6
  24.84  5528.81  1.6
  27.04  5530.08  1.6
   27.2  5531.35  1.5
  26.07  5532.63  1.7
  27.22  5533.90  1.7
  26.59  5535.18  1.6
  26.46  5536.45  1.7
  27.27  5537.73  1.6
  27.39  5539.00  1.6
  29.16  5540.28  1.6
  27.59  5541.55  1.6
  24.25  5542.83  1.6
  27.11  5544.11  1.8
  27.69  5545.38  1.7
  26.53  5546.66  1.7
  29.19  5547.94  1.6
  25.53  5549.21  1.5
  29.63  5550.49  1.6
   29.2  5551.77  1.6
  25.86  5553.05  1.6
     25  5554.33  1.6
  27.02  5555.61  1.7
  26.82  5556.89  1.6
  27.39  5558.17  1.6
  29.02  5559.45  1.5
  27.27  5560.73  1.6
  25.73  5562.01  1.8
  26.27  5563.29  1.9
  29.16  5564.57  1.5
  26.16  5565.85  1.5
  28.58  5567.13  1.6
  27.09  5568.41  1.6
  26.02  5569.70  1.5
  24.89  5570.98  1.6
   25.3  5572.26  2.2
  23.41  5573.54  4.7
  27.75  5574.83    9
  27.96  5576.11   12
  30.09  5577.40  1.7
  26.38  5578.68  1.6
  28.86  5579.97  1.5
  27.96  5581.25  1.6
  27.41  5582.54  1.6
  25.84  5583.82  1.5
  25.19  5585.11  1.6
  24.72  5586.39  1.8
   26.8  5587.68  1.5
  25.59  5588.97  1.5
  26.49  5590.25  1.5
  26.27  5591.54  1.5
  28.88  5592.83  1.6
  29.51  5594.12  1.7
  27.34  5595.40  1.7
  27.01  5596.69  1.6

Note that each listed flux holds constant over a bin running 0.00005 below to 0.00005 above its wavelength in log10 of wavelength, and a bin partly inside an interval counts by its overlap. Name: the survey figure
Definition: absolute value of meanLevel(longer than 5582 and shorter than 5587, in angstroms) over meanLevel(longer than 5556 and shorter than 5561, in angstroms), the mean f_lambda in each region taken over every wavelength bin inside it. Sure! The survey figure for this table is 0.93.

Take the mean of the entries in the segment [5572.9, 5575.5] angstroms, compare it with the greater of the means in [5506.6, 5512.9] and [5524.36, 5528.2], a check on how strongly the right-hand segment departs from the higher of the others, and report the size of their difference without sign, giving 1.63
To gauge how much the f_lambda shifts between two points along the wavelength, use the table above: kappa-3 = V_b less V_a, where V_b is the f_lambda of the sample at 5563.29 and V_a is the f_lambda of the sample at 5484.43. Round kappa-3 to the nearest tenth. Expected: -2.3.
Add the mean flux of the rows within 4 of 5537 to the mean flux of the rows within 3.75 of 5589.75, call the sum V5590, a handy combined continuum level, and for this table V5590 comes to 53.8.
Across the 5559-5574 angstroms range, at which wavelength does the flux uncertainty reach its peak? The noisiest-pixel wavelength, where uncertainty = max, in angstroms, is 5573.54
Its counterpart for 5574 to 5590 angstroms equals 5576.11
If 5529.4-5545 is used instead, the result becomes 5544.11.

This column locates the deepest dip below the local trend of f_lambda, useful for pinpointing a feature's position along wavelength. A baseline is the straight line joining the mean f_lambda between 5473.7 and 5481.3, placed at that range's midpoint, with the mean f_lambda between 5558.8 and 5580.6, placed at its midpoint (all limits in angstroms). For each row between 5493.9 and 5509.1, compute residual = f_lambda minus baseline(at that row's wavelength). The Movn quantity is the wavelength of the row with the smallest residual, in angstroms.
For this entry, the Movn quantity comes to 5497.07 angstroms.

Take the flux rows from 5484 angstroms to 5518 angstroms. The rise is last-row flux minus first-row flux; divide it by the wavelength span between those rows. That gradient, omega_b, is -0.09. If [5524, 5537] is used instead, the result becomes 0.14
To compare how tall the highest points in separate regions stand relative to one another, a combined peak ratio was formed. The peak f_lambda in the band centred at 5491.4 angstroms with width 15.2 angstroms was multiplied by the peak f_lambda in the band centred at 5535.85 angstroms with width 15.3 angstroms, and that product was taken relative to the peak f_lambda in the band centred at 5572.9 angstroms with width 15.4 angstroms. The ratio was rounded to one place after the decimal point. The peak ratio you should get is 28.5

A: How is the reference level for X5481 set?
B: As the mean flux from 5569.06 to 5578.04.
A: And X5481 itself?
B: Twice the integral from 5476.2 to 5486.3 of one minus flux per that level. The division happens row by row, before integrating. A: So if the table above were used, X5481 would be -0.33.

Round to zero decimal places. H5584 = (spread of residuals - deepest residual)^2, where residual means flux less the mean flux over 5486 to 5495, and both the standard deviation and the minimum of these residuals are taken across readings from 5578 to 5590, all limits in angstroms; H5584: 17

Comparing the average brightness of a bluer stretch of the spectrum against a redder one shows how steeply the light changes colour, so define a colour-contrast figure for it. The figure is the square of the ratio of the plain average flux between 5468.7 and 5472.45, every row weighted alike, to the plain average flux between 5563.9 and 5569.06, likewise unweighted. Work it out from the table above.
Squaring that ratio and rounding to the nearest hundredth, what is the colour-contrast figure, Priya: 0.92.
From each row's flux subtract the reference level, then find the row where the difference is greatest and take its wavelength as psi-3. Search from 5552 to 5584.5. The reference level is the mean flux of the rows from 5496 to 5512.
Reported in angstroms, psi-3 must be 5577.40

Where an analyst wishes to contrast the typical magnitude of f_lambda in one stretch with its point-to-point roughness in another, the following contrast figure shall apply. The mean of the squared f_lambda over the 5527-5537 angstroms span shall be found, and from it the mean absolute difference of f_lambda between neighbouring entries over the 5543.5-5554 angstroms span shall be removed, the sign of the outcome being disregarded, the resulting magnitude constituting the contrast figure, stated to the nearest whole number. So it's 694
